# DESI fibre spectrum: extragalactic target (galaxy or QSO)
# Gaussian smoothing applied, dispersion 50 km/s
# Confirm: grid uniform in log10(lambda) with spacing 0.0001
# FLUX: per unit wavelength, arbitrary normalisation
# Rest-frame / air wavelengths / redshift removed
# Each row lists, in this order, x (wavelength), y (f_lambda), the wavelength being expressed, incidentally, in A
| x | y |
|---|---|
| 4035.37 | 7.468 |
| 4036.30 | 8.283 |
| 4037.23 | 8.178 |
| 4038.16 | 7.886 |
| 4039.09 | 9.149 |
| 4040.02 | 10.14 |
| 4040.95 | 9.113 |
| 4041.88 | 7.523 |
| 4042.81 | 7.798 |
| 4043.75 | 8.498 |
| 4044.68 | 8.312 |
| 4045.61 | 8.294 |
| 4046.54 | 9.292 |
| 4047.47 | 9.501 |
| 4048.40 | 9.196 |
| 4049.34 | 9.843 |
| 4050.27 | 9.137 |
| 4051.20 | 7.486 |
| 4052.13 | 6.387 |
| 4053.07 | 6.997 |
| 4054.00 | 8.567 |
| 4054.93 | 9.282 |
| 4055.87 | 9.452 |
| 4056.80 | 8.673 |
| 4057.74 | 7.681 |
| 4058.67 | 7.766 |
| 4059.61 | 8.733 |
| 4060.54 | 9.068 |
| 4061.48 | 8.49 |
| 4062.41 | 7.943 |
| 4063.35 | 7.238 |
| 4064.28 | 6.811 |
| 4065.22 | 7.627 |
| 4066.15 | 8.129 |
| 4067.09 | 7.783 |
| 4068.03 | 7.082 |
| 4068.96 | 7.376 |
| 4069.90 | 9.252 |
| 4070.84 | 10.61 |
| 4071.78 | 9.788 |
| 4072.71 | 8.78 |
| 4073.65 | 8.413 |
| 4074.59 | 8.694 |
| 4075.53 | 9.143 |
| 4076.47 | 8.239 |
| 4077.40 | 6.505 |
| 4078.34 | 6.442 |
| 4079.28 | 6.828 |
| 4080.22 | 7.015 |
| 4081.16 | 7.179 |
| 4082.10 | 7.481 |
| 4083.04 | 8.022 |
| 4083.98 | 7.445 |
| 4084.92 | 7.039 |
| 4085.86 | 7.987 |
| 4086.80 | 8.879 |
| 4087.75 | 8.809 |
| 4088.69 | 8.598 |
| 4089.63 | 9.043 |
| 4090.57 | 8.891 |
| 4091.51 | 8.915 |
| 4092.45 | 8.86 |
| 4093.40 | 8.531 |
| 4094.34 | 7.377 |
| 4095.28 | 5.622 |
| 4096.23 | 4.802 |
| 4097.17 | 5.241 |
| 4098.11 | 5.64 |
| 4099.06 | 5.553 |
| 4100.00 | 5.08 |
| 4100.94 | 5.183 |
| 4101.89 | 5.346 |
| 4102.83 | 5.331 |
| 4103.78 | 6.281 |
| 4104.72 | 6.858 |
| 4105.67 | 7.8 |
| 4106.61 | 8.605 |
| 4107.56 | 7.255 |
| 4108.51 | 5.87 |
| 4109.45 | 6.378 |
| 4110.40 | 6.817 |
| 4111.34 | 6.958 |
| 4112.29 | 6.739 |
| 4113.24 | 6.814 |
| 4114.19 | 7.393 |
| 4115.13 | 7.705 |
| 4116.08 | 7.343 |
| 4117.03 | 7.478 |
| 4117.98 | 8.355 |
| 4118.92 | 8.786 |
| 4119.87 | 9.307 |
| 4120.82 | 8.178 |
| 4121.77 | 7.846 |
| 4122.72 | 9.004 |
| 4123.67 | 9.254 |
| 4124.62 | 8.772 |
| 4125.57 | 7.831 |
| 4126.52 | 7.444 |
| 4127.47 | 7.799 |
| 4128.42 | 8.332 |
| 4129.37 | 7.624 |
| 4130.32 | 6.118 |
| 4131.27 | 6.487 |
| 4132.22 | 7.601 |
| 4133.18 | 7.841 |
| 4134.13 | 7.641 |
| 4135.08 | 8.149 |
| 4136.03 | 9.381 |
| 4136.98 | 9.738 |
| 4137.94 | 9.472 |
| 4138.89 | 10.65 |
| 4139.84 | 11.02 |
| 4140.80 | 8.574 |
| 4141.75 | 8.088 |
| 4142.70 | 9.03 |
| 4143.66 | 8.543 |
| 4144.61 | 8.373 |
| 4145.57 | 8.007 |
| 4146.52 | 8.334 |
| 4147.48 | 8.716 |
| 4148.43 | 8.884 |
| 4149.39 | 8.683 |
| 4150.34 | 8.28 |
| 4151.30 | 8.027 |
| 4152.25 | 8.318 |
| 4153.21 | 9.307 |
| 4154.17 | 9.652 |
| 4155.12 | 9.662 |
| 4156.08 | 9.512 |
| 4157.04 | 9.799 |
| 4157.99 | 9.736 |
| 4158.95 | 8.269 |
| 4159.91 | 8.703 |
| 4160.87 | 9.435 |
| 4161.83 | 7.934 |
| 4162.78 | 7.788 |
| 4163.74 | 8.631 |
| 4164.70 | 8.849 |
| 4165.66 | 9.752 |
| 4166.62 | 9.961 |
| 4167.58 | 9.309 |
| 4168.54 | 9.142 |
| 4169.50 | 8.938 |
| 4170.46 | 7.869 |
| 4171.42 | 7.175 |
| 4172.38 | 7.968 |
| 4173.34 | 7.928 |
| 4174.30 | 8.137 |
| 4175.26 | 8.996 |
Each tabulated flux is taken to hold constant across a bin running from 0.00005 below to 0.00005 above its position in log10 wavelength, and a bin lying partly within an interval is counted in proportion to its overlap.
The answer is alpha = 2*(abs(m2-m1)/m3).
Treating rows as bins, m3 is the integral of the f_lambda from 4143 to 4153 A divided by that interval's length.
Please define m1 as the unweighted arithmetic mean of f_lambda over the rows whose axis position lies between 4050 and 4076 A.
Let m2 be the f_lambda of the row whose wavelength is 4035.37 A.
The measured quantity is 0.2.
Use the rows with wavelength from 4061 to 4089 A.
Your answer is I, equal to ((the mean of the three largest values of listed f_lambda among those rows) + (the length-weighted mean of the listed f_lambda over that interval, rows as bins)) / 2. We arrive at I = 8.9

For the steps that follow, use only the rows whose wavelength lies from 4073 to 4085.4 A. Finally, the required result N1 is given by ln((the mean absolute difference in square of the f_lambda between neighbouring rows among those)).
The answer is 2.0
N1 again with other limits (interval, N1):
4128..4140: 2.4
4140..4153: 1.8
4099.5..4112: 2.1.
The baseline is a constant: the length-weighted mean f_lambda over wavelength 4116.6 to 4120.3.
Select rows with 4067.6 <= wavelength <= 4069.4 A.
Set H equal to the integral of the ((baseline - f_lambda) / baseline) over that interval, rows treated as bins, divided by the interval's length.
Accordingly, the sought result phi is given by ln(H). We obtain -1.9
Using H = 0.15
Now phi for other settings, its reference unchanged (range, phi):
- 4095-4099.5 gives -1.0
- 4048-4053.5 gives -3.3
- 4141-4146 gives -4.7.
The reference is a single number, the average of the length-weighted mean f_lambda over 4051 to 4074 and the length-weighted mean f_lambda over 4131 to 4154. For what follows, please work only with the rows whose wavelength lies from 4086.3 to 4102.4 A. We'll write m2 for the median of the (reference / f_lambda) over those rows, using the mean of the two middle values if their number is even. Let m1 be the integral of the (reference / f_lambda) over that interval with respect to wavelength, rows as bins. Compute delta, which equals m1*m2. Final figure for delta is 23.4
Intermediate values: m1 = 20.4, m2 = 1.14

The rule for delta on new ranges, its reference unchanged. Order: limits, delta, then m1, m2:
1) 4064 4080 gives 17.7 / 17.0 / 1.04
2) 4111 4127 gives 18.5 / 17.1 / 1.08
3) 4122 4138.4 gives 18.6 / 17.3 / 1.08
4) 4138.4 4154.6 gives 15.3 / 15.6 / 0.98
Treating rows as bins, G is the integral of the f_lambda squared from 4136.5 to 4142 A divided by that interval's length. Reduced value 94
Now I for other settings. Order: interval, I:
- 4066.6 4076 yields 9.3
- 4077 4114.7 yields 8.0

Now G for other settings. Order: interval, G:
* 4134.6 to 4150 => 81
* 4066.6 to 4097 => 65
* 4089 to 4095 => 73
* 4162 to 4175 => 74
